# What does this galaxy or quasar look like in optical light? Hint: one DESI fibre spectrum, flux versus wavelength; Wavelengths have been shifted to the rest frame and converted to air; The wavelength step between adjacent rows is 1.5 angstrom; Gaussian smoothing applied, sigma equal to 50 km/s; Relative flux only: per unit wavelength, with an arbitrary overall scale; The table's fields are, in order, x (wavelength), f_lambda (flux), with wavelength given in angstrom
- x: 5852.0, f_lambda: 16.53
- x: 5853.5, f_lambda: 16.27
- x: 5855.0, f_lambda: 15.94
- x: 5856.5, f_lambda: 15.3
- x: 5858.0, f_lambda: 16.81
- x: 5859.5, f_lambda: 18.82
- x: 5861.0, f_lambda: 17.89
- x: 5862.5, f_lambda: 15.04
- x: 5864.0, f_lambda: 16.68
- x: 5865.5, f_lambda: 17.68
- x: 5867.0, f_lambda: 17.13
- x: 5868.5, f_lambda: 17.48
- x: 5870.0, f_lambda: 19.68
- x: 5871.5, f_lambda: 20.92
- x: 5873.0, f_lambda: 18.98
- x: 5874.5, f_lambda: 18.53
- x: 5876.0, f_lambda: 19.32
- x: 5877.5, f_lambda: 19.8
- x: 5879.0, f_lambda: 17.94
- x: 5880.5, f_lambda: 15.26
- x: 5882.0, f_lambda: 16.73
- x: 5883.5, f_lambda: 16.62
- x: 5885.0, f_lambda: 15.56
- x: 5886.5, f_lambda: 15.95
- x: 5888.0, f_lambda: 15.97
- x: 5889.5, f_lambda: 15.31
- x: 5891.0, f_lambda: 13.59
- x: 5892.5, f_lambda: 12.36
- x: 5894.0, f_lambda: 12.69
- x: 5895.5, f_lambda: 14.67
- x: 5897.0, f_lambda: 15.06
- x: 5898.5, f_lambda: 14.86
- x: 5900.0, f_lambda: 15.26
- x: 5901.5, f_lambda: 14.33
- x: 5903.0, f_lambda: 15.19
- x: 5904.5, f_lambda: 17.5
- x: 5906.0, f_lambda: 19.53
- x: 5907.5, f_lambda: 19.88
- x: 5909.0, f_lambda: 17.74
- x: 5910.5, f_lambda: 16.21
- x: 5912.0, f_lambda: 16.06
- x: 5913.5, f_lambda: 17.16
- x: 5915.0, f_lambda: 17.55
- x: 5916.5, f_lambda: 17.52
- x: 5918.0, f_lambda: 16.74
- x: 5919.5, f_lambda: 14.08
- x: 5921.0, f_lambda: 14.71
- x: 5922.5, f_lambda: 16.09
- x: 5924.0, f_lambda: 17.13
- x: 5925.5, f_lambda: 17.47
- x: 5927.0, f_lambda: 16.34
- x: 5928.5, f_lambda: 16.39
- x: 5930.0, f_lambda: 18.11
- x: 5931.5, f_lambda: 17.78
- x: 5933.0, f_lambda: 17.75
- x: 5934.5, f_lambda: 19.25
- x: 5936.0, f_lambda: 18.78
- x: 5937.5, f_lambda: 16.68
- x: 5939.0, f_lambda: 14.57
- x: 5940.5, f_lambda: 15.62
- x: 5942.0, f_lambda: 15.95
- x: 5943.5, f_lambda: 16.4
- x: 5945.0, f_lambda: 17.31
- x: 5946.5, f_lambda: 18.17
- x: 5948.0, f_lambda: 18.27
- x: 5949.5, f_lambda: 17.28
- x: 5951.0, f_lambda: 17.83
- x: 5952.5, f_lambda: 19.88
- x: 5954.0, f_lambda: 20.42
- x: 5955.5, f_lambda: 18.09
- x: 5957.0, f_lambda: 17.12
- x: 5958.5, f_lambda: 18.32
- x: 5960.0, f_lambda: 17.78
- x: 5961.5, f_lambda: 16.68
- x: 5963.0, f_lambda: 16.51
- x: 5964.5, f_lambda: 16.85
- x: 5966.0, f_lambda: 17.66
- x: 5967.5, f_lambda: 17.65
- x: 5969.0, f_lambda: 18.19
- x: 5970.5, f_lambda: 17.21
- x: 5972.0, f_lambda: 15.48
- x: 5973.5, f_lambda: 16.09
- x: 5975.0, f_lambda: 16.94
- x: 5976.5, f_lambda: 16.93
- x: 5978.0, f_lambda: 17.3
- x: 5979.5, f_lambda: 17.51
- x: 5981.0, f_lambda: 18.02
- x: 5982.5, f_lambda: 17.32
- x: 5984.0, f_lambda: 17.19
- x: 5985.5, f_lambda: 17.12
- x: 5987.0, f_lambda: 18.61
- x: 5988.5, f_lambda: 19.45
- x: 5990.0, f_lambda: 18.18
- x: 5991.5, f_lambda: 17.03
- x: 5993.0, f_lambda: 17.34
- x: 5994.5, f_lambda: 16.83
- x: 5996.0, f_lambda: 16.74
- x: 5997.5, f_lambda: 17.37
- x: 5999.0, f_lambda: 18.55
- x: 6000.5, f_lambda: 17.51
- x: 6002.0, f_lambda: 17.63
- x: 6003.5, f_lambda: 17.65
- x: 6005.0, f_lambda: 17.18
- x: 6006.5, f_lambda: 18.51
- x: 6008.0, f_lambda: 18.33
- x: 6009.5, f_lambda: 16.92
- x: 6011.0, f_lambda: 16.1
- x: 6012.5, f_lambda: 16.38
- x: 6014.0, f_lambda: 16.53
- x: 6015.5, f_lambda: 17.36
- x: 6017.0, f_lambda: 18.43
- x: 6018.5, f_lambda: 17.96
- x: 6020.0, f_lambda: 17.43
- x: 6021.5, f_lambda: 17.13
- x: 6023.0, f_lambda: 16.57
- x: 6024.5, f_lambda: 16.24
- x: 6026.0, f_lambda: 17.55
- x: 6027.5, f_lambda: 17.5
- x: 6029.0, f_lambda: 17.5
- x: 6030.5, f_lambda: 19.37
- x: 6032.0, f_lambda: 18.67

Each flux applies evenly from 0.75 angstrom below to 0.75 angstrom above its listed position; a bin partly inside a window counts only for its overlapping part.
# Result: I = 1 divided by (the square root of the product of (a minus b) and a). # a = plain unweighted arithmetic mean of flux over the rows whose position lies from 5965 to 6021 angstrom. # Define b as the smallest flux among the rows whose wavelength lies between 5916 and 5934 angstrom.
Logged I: 0.13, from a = 17.4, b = 14.08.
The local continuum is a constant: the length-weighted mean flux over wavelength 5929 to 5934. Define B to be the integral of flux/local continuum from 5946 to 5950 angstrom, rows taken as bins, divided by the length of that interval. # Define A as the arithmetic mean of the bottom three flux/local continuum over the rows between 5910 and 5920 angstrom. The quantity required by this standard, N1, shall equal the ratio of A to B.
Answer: 0.86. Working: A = 0.864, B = 1.00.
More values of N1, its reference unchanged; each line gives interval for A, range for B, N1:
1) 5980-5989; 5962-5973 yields 1.01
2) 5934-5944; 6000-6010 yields 0.87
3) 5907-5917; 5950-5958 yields 0.89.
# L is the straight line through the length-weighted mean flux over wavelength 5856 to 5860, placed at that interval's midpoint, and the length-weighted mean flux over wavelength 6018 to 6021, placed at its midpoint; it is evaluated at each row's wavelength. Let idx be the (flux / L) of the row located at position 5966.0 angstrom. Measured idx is 1.015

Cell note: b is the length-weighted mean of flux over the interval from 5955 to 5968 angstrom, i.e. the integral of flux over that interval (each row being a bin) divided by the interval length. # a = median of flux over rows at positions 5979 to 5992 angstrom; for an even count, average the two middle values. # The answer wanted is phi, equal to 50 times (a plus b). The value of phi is 1745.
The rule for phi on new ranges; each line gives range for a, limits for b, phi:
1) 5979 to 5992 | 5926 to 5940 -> 1739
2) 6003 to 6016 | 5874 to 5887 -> 1724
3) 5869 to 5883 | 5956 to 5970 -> 1820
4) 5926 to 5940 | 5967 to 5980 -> 1738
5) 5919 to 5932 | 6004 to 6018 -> 1686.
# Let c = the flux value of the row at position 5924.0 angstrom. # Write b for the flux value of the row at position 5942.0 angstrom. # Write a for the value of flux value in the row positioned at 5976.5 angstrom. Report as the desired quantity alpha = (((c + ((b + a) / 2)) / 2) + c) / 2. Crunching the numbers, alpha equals 17.0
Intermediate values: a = 16.93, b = 15.95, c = 17.13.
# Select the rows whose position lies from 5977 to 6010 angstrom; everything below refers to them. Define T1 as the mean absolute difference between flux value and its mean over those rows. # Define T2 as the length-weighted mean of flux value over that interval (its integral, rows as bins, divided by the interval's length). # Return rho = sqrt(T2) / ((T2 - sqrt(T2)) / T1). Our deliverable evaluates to 0.17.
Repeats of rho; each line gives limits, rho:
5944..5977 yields 0.25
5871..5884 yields 0.43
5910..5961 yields 0.34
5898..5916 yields 0.47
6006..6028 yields 0.21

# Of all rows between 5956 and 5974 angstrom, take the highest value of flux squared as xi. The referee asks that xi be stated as 336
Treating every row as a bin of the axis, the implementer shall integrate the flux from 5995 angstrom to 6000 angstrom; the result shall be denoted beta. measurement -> 88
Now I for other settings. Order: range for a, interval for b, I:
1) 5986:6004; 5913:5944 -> 0.12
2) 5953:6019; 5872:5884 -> 0.16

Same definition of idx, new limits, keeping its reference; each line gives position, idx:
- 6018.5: 1.019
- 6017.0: 1.046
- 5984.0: 0.983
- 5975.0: 0.971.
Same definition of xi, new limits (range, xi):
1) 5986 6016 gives 378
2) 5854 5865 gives 354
